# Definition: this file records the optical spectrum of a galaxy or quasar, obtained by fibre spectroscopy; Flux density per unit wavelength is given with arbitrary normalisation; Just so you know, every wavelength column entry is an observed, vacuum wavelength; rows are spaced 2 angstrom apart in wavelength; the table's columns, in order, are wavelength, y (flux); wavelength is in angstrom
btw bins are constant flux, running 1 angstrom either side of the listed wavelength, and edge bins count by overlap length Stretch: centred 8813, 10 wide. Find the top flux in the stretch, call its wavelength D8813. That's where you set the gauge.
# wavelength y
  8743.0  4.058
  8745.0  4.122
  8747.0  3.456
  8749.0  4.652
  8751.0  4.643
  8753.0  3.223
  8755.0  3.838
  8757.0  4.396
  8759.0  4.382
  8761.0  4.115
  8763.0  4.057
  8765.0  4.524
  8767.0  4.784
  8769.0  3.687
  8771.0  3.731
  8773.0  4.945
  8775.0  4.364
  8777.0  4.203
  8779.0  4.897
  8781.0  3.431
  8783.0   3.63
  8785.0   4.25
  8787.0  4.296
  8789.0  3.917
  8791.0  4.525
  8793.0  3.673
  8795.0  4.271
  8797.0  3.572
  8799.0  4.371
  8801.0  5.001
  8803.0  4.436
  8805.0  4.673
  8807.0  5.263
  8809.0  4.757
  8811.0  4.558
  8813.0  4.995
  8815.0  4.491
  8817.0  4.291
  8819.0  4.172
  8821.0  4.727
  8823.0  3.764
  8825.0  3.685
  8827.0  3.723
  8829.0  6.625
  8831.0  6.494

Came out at 8813.0 angstrom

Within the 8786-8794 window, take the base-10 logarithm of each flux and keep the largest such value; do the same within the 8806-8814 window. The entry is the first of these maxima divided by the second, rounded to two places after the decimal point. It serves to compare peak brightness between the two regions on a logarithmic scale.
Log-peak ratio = 0.91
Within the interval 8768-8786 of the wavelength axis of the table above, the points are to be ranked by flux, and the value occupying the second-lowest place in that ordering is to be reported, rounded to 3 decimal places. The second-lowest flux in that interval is 3.630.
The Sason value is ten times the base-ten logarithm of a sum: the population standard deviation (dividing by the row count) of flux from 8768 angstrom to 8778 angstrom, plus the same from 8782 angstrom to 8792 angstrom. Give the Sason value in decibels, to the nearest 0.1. -1.1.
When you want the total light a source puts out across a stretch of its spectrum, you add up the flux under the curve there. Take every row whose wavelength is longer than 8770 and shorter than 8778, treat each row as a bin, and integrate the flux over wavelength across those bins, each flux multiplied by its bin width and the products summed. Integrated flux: 34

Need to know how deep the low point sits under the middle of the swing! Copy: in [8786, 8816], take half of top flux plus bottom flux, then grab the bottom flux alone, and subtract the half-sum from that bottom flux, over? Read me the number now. -0.85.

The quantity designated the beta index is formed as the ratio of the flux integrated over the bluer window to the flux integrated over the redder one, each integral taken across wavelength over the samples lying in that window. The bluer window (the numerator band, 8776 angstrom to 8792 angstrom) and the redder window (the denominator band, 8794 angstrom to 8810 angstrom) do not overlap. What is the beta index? 0.91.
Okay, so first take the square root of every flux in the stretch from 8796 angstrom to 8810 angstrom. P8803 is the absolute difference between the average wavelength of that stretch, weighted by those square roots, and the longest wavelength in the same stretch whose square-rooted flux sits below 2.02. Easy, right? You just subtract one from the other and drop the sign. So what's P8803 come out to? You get 6.2 angstrom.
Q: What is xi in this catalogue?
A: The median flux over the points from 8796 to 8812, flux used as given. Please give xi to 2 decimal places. 4.62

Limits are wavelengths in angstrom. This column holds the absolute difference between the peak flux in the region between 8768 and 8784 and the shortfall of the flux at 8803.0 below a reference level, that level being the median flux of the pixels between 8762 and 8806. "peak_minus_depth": 5.1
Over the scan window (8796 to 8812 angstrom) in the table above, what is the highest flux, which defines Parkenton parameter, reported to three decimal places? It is 5.263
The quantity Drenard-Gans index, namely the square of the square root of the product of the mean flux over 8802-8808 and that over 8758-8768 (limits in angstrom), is 20.9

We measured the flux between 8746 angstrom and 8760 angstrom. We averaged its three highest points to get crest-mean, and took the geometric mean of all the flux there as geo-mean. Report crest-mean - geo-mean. 0.52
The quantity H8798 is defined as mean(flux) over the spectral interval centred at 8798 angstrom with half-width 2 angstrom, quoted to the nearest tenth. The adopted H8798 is 4.0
